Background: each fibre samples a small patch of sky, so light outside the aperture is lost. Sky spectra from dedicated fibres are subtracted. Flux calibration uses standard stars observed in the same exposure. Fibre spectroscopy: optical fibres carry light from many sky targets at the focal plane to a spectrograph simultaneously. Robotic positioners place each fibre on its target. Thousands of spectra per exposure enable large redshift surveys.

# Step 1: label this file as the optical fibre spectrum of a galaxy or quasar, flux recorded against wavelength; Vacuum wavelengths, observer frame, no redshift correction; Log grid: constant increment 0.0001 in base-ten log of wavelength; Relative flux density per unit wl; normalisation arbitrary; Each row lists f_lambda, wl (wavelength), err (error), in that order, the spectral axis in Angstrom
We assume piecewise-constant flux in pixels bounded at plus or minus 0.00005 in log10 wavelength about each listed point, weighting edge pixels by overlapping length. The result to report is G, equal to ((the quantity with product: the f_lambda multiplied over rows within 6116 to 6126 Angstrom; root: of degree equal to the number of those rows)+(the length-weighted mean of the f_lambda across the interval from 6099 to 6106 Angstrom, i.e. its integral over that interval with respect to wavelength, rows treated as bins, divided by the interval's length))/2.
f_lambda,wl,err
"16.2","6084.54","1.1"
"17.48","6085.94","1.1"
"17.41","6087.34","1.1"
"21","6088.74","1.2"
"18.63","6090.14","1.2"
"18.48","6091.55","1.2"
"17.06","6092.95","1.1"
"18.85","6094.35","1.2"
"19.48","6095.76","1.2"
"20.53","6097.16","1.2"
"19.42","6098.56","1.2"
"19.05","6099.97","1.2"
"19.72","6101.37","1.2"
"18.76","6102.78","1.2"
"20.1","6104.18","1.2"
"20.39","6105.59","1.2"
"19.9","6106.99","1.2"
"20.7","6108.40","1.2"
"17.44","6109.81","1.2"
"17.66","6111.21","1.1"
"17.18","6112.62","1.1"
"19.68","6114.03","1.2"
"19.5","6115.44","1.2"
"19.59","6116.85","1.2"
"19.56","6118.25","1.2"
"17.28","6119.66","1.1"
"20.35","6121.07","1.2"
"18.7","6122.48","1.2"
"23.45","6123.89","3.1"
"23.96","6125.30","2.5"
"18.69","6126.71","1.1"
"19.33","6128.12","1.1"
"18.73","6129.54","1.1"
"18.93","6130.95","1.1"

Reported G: 19.9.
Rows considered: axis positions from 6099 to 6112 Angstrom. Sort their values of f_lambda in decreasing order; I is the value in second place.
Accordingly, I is 20.39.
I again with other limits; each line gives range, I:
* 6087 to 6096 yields 19.48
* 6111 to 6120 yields 19.59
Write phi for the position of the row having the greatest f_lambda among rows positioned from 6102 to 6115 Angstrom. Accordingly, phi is 6108.40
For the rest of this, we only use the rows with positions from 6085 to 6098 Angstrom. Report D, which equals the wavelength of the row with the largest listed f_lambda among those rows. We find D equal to 6088.74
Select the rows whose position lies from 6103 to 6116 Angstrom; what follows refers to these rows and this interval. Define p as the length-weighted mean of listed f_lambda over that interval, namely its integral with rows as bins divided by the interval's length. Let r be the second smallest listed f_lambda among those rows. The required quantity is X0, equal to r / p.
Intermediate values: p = 19.2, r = 17.44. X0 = 0.91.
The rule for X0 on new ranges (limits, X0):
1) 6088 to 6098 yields 0.96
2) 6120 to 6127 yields 0.89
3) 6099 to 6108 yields 0.97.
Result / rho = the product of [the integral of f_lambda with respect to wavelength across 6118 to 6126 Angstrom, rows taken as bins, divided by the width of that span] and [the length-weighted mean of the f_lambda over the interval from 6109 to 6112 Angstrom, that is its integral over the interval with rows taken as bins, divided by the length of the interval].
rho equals 364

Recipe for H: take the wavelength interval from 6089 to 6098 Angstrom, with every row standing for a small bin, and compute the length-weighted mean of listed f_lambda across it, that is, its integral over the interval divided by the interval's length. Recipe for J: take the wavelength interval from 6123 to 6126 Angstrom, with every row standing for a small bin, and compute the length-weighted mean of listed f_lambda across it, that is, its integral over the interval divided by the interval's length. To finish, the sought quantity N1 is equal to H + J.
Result 42.4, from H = 19.0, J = 23.4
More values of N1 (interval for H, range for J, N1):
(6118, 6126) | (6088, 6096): 39.5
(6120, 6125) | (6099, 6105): 40.2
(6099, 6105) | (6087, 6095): 38.0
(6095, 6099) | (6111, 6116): 38.4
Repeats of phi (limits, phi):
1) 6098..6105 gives 6104.18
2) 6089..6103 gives 6097.16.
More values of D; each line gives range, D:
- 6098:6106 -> 6105.59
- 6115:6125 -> 6123.89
